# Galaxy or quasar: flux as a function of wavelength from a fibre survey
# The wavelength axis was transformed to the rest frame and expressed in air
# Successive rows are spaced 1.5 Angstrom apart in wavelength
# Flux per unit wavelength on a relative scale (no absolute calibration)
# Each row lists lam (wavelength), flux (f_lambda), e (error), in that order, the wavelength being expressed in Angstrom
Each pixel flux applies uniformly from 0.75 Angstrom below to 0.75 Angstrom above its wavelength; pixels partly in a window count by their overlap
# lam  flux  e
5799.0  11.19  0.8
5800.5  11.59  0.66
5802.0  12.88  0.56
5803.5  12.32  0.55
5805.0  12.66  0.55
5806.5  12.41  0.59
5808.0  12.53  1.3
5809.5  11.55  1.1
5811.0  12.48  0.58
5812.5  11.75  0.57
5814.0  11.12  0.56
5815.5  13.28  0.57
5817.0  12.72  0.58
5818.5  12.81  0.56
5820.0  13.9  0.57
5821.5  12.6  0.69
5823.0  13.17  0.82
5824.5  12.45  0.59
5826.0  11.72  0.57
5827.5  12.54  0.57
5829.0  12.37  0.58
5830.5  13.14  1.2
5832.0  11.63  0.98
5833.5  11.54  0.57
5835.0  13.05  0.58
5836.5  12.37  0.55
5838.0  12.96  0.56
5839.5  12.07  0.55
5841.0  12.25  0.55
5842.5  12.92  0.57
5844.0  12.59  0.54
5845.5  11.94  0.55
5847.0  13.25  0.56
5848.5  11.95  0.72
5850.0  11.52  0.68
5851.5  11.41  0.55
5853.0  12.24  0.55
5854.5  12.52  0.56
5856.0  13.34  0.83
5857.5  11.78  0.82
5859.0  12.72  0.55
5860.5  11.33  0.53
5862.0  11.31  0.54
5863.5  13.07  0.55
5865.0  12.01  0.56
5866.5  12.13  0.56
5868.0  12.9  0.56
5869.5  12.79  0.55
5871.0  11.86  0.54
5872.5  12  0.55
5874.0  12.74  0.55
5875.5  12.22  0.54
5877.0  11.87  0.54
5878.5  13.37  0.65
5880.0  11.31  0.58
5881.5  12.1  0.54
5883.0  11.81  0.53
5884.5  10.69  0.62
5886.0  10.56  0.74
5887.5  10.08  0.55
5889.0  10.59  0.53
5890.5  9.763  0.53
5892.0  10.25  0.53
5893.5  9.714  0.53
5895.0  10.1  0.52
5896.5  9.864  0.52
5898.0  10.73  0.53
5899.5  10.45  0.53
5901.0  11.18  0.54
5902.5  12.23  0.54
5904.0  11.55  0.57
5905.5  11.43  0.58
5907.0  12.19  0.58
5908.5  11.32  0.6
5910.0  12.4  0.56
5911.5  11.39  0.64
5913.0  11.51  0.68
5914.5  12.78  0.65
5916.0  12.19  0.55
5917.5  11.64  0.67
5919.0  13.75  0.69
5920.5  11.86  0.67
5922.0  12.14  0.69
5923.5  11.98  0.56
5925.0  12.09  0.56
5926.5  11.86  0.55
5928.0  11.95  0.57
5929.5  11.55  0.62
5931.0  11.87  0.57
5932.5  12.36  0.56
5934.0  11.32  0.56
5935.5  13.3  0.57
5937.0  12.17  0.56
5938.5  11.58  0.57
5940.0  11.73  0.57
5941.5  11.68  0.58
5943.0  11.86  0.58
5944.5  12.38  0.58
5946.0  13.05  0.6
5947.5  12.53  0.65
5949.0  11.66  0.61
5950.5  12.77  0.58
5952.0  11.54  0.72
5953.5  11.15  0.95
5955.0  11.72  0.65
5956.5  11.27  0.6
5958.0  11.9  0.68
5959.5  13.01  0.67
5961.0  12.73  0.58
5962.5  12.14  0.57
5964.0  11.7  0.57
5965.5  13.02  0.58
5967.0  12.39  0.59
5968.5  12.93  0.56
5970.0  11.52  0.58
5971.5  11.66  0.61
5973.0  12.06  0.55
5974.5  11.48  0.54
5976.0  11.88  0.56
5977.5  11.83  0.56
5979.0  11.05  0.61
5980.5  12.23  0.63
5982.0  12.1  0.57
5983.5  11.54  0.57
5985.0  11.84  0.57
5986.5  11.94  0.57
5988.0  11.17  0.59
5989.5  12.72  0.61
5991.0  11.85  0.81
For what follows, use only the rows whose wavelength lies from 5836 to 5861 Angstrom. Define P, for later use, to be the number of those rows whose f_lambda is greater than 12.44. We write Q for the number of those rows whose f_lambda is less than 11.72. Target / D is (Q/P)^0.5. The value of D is 0.7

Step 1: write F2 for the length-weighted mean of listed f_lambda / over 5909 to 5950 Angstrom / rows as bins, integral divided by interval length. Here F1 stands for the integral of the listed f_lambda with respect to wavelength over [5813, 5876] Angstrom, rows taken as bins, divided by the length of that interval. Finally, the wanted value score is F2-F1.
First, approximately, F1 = 12.4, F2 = 12.1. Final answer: -0.3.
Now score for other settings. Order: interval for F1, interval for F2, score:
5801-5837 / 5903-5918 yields -0.6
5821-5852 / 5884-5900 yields -2.1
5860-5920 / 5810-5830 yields 0.9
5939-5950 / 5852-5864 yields 0.1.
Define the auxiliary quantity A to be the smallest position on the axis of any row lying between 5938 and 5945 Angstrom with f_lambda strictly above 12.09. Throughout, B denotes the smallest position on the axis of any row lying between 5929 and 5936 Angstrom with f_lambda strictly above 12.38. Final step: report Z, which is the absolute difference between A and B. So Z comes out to 9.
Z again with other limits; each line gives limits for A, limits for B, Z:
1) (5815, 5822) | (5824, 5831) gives 9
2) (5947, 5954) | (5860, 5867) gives 84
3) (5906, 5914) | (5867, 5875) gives 39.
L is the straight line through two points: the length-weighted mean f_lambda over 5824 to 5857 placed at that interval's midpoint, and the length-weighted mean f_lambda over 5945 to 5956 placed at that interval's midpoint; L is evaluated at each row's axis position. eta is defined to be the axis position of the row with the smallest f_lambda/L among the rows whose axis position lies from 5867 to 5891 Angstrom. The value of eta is 5890.5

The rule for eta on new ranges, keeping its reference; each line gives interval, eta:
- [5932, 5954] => 5953.5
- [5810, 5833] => 5814.0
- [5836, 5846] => 5845.5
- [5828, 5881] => 5862.0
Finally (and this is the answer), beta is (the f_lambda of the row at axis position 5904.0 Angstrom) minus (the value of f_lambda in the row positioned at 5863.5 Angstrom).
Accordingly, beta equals -1.5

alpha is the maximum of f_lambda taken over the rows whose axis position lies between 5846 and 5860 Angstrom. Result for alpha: 13.34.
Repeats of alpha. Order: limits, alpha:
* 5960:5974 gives 13.02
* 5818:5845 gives 13.9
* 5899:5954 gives 13.75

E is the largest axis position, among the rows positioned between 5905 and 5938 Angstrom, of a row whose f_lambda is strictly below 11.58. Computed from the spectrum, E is 5934.0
